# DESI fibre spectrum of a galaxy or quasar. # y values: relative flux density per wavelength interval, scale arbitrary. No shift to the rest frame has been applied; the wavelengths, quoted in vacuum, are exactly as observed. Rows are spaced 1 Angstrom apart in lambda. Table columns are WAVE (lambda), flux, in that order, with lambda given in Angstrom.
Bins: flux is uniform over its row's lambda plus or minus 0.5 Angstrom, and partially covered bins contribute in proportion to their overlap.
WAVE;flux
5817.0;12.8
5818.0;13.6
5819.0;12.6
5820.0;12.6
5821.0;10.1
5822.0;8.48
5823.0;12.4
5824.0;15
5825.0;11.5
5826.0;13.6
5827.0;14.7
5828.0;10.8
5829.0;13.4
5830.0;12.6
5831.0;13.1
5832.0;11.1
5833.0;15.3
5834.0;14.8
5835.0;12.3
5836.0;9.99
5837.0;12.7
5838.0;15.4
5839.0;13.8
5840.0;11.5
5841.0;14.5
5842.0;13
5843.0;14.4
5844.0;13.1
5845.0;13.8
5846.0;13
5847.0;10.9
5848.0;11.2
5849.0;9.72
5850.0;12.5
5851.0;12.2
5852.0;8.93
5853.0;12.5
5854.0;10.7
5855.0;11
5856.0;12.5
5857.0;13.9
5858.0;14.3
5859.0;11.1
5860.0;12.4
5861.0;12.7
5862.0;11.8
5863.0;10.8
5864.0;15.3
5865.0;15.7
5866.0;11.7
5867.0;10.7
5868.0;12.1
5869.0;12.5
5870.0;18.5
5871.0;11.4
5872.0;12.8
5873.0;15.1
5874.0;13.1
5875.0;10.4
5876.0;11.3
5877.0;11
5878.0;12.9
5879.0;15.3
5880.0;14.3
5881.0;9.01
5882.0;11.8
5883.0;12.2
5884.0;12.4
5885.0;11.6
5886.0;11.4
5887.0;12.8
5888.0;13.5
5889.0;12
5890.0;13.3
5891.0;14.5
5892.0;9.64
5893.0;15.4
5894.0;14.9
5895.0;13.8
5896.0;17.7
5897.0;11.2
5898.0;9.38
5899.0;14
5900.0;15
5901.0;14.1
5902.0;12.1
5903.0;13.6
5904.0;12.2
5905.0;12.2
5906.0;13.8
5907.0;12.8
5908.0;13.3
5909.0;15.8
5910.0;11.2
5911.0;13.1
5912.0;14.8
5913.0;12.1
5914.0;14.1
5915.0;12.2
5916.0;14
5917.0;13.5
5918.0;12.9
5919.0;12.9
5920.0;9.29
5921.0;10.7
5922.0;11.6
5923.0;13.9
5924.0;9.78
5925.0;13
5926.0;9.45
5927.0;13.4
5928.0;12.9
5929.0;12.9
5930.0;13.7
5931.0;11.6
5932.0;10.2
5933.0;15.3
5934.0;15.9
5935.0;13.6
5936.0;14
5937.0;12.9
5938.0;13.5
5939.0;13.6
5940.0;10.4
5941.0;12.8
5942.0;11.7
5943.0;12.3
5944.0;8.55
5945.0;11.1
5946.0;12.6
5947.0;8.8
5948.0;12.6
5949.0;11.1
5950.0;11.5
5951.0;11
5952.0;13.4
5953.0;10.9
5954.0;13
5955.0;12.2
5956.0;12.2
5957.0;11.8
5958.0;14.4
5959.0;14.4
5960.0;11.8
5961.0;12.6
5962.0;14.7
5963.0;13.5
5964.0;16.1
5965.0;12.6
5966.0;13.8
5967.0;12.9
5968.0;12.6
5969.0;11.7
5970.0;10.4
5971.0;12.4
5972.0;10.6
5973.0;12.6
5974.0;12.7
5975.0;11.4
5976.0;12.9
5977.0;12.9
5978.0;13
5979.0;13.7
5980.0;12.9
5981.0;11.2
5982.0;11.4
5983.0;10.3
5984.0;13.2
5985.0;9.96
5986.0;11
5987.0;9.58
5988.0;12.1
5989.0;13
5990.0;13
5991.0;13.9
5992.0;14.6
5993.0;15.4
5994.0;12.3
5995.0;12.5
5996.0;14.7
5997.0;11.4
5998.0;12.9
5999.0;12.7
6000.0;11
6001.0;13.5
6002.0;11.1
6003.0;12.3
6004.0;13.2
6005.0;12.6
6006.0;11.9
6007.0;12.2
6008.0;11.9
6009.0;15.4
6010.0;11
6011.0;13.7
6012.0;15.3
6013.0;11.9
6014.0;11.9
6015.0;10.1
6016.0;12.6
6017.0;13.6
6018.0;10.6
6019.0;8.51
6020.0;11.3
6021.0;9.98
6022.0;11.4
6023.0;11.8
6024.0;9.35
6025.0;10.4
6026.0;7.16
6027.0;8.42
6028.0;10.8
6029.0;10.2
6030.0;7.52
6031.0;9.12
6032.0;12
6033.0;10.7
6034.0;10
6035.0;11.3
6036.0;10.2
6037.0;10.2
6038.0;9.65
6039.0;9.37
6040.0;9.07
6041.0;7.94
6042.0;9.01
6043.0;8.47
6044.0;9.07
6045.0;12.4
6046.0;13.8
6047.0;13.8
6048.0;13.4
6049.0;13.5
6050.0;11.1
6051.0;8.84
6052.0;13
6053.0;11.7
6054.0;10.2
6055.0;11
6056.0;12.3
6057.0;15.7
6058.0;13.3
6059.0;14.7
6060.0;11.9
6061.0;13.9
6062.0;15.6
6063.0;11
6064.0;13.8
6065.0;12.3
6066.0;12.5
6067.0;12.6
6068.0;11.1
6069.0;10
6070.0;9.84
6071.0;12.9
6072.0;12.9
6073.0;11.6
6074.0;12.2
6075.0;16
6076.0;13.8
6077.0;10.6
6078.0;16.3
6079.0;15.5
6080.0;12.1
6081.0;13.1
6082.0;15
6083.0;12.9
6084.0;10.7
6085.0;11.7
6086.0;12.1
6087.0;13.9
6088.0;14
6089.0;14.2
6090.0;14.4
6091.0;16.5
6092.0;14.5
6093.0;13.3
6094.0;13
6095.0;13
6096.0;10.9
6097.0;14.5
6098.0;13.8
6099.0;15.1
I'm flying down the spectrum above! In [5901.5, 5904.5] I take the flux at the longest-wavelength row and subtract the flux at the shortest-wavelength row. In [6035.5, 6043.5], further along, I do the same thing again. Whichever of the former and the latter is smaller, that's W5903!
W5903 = -1.7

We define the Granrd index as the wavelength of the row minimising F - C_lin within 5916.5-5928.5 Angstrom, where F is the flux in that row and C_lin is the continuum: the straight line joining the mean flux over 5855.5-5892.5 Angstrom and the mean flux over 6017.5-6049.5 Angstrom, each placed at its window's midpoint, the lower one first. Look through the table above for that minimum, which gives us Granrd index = 5920.0 Angstrom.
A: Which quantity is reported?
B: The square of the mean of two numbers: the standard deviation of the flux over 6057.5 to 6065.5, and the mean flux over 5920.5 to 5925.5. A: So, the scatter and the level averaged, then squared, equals 44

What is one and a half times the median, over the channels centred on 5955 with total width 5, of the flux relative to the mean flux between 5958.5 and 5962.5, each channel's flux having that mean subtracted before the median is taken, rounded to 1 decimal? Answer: -1.8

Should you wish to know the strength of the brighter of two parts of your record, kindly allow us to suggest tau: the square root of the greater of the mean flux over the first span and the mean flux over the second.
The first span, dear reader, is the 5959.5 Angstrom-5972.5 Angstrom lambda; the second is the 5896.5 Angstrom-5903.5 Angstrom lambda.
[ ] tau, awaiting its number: 3.57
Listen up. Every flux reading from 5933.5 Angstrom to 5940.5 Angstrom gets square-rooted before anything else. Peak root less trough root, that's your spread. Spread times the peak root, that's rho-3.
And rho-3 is 3.0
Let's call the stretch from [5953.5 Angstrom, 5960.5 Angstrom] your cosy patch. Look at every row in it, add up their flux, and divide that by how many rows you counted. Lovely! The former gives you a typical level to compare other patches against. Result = 12.8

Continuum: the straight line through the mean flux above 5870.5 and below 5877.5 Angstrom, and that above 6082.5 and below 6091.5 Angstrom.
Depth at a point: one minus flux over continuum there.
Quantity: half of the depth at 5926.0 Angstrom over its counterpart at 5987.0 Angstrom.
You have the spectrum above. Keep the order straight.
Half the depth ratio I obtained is 0.5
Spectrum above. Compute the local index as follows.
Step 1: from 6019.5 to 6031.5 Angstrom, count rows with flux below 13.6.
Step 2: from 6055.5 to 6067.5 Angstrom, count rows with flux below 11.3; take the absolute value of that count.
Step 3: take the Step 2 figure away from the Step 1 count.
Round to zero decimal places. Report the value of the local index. 11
